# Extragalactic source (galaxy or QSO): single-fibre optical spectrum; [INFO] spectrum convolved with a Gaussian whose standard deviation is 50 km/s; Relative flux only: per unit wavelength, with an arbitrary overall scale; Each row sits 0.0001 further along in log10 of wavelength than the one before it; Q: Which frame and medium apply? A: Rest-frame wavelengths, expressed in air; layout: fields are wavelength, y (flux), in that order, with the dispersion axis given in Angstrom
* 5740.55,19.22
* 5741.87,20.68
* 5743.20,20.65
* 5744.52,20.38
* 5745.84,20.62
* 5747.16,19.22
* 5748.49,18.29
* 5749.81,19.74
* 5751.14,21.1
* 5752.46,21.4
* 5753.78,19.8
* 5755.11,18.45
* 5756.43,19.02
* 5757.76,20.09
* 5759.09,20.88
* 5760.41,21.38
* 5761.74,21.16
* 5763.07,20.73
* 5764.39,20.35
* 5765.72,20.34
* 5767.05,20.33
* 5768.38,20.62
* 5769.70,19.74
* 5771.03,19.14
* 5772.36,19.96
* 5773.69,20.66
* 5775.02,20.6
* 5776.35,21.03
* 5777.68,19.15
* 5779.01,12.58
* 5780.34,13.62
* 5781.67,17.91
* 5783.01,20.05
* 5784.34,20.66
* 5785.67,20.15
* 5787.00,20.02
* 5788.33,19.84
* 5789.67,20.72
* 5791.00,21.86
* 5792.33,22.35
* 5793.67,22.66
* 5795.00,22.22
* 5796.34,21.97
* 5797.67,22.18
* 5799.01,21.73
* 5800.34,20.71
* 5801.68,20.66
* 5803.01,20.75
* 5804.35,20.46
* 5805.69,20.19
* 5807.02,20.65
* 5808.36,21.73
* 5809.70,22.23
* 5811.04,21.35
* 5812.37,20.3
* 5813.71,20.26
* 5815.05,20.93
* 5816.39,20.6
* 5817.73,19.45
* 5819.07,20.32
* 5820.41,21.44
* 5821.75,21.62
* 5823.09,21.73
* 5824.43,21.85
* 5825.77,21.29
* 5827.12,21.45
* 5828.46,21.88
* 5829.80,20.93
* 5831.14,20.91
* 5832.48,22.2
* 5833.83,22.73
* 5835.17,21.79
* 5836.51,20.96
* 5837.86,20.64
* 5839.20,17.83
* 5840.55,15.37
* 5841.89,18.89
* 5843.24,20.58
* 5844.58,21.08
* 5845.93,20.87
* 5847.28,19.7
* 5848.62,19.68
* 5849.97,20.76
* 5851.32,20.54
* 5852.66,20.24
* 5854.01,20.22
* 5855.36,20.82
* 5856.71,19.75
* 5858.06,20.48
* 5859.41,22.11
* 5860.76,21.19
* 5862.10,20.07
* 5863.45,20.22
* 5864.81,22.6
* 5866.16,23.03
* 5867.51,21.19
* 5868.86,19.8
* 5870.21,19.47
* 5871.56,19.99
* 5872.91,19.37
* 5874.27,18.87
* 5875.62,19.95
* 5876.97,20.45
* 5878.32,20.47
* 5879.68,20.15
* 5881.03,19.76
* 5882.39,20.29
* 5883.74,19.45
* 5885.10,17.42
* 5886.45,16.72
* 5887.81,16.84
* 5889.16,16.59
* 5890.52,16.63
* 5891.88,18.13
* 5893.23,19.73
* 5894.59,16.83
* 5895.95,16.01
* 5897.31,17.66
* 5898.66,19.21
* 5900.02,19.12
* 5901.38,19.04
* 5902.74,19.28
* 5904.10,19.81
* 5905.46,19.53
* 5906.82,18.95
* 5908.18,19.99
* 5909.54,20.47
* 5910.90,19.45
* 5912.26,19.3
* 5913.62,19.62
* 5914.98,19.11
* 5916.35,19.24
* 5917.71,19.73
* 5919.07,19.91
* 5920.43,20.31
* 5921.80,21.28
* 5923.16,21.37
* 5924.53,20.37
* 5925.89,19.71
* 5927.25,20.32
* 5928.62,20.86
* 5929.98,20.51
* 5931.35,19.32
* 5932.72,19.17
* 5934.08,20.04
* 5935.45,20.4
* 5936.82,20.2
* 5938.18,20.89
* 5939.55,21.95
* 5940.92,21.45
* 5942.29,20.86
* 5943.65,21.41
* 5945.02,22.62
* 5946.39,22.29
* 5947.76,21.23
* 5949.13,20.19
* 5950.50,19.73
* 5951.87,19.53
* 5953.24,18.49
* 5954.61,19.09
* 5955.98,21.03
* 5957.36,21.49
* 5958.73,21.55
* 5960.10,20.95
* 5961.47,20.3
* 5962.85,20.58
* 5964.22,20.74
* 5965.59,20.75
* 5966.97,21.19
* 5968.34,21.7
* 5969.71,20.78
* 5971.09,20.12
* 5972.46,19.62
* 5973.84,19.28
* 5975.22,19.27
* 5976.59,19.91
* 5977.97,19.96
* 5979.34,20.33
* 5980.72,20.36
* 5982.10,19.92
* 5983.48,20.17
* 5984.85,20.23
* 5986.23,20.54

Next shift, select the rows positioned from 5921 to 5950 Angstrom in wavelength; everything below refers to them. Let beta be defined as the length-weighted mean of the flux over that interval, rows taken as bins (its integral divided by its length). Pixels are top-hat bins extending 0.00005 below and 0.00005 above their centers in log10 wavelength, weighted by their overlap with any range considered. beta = 20.8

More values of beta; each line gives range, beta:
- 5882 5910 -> 18.4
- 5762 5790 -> 19.4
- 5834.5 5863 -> 20.2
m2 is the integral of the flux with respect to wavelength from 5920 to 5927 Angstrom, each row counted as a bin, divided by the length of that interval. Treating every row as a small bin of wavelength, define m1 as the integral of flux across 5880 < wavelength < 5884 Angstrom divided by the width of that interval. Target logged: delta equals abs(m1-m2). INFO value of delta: 0.7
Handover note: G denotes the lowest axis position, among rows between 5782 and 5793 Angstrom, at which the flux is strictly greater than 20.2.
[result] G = 5784.34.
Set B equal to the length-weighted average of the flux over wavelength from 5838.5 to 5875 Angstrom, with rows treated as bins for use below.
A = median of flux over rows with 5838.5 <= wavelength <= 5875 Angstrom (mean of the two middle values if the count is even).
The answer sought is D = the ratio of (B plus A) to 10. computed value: 4.04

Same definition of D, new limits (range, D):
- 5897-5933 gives 3.94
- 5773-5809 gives 4.09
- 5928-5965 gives 4.14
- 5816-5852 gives 4.15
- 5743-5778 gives 4.05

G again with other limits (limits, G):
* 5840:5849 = 5843.24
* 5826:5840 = 5827.12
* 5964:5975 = 5964.22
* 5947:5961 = 5947.76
